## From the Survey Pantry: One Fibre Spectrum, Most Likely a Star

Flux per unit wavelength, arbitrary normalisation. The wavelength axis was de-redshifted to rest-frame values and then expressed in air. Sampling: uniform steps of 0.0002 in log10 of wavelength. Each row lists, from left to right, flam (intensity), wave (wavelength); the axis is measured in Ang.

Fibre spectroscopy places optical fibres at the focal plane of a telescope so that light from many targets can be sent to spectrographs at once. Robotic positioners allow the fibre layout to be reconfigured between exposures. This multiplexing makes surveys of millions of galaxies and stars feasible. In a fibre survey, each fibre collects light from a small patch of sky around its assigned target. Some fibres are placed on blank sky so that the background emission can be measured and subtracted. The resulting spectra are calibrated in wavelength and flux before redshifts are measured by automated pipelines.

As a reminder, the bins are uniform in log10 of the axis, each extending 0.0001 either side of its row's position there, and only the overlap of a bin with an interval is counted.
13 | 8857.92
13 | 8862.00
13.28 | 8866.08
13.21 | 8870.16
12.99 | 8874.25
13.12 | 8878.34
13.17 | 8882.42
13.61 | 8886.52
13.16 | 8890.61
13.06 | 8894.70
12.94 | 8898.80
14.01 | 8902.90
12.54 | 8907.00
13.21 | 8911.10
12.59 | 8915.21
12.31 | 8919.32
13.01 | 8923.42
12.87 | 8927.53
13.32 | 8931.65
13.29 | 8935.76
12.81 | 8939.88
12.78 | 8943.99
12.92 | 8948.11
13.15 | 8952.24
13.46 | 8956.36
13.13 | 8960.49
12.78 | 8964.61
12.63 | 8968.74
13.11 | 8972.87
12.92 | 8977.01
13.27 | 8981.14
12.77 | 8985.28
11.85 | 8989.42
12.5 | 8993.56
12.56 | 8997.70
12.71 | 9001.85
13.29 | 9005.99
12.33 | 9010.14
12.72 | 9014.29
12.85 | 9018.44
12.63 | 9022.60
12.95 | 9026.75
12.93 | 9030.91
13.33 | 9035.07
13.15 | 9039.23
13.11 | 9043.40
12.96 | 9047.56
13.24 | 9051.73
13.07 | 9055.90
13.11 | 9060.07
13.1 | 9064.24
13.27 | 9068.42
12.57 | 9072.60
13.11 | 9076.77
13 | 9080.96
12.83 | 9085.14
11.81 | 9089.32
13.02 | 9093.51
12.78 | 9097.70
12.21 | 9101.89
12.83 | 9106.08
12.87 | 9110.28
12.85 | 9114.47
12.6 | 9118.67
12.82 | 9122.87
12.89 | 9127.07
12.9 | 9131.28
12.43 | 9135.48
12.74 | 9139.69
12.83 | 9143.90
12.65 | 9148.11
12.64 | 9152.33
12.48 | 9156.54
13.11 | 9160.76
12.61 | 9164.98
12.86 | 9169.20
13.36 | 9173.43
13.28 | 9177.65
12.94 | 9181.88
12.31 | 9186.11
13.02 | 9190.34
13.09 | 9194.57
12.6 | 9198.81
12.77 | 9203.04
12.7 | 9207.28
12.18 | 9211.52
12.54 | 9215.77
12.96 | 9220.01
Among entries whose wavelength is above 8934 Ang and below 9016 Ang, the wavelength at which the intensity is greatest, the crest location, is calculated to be 8956.36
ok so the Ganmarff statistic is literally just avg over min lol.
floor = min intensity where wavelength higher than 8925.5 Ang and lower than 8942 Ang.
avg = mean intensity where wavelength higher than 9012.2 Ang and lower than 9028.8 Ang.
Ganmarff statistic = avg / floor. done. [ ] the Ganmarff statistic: 1.00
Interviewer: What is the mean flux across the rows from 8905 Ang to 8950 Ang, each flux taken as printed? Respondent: 12.9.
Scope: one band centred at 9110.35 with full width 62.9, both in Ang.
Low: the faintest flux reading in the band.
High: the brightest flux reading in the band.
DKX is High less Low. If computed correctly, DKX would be 1.2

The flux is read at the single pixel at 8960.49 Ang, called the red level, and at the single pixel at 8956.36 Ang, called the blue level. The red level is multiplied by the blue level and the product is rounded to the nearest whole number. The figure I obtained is 177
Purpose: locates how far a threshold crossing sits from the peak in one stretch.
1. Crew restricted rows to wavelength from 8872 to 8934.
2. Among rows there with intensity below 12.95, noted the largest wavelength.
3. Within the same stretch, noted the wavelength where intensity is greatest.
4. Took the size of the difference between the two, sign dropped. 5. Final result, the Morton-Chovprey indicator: 24.6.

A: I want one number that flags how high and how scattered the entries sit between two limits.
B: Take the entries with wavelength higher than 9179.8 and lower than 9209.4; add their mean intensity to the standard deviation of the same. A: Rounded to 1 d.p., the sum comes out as 13.0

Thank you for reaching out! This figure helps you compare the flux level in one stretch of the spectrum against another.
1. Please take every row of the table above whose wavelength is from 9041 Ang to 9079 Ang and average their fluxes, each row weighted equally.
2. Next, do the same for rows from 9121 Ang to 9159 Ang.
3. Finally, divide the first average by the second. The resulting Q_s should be 1.03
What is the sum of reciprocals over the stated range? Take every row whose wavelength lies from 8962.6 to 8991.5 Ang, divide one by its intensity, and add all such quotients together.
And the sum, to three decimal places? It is 0.549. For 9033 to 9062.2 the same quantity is 0.533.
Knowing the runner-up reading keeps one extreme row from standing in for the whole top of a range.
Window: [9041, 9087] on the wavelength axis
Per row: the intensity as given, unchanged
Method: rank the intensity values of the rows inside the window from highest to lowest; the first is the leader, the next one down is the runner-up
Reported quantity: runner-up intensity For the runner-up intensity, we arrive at 13.24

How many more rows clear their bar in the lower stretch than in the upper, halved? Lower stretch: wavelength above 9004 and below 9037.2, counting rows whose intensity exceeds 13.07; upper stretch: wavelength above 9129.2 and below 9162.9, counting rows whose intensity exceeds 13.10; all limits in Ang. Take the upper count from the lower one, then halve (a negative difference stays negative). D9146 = 0.5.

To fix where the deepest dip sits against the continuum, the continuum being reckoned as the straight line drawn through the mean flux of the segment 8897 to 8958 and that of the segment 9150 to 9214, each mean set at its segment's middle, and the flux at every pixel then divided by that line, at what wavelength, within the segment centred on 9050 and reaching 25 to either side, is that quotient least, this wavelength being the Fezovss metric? 9072.60 Ang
